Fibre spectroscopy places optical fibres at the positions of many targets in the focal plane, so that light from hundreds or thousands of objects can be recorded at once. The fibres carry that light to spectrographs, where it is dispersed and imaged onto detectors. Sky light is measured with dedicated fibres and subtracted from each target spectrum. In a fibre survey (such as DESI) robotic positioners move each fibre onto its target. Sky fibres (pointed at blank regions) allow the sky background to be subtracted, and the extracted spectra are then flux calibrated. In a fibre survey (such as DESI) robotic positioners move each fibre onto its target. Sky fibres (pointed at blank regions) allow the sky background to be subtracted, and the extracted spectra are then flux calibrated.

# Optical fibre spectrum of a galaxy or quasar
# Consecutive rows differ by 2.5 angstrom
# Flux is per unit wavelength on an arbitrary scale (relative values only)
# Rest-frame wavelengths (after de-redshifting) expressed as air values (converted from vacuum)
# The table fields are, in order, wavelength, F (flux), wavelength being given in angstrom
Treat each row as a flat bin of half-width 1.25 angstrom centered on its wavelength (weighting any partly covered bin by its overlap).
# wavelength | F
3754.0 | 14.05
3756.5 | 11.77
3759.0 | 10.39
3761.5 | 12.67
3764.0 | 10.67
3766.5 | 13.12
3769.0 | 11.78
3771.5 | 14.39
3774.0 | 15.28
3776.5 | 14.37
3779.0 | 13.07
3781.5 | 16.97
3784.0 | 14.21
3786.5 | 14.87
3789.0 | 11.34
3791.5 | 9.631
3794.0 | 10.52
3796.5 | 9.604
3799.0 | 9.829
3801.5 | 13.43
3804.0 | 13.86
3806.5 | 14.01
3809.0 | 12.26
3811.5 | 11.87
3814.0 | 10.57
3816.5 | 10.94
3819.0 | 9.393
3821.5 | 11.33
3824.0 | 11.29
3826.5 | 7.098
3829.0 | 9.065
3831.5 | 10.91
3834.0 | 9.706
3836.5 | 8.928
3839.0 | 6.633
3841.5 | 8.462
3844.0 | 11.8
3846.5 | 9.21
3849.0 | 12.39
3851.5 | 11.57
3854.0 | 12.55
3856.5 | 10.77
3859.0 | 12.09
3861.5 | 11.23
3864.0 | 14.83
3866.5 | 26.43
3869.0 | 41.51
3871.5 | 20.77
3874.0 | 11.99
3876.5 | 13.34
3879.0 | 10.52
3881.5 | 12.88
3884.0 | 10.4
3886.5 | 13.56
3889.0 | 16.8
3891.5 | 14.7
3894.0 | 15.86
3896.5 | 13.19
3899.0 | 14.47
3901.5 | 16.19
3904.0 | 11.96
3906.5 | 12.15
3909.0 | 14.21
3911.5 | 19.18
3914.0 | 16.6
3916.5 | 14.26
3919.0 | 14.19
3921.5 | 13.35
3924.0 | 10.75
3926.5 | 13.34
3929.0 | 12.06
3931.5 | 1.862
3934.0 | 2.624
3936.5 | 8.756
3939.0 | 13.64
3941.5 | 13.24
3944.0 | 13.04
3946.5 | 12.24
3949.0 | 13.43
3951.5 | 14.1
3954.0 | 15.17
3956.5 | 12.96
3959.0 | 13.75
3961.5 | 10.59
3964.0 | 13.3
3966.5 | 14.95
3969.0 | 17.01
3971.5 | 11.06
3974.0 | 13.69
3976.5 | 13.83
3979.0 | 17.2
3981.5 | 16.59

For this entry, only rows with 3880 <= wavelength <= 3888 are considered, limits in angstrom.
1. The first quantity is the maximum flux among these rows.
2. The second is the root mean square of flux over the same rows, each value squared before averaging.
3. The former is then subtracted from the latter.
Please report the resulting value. -1.2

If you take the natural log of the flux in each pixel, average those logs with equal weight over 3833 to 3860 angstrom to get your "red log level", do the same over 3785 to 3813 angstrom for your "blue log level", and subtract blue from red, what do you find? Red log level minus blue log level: -0.15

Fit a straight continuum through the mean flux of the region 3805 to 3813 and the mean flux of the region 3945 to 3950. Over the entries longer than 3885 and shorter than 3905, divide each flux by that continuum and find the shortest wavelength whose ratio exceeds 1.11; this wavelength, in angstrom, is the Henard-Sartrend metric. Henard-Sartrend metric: 3889.0 angstrom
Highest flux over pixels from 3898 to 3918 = 19.18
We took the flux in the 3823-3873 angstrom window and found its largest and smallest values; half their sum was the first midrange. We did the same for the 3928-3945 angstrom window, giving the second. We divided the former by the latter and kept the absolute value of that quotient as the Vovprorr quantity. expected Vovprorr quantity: 3.1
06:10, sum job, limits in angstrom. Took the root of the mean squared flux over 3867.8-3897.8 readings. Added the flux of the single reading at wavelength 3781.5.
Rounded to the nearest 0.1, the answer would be 35.2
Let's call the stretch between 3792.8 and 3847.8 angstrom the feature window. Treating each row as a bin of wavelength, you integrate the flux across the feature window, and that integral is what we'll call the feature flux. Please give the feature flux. 577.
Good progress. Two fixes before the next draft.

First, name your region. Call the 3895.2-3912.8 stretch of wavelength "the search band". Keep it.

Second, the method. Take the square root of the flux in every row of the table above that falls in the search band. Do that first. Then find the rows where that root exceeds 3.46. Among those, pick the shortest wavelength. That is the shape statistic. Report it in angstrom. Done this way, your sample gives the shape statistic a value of 3896.5 angstrom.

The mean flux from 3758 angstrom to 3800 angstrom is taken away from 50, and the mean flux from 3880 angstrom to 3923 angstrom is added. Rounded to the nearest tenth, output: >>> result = 51.8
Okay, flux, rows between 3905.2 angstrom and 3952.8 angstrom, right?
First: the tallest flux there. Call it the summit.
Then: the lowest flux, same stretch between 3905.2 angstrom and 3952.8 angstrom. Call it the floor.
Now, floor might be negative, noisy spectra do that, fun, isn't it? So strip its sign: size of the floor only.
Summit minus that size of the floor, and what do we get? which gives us 17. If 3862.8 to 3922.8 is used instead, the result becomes 31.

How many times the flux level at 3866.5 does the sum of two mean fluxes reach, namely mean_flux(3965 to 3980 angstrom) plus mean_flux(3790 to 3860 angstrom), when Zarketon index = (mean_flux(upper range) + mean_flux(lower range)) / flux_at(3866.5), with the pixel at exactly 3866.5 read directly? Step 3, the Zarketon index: 1.0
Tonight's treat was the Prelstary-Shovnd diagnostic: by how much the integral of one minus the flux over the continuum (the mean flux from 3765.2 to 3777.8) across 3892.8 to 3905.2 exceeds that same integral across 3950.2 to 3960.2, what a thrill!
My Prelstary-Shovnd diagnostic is -0.3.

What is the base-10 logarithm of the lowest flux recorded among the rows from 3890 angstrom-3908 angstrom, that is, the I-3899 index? 1.08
